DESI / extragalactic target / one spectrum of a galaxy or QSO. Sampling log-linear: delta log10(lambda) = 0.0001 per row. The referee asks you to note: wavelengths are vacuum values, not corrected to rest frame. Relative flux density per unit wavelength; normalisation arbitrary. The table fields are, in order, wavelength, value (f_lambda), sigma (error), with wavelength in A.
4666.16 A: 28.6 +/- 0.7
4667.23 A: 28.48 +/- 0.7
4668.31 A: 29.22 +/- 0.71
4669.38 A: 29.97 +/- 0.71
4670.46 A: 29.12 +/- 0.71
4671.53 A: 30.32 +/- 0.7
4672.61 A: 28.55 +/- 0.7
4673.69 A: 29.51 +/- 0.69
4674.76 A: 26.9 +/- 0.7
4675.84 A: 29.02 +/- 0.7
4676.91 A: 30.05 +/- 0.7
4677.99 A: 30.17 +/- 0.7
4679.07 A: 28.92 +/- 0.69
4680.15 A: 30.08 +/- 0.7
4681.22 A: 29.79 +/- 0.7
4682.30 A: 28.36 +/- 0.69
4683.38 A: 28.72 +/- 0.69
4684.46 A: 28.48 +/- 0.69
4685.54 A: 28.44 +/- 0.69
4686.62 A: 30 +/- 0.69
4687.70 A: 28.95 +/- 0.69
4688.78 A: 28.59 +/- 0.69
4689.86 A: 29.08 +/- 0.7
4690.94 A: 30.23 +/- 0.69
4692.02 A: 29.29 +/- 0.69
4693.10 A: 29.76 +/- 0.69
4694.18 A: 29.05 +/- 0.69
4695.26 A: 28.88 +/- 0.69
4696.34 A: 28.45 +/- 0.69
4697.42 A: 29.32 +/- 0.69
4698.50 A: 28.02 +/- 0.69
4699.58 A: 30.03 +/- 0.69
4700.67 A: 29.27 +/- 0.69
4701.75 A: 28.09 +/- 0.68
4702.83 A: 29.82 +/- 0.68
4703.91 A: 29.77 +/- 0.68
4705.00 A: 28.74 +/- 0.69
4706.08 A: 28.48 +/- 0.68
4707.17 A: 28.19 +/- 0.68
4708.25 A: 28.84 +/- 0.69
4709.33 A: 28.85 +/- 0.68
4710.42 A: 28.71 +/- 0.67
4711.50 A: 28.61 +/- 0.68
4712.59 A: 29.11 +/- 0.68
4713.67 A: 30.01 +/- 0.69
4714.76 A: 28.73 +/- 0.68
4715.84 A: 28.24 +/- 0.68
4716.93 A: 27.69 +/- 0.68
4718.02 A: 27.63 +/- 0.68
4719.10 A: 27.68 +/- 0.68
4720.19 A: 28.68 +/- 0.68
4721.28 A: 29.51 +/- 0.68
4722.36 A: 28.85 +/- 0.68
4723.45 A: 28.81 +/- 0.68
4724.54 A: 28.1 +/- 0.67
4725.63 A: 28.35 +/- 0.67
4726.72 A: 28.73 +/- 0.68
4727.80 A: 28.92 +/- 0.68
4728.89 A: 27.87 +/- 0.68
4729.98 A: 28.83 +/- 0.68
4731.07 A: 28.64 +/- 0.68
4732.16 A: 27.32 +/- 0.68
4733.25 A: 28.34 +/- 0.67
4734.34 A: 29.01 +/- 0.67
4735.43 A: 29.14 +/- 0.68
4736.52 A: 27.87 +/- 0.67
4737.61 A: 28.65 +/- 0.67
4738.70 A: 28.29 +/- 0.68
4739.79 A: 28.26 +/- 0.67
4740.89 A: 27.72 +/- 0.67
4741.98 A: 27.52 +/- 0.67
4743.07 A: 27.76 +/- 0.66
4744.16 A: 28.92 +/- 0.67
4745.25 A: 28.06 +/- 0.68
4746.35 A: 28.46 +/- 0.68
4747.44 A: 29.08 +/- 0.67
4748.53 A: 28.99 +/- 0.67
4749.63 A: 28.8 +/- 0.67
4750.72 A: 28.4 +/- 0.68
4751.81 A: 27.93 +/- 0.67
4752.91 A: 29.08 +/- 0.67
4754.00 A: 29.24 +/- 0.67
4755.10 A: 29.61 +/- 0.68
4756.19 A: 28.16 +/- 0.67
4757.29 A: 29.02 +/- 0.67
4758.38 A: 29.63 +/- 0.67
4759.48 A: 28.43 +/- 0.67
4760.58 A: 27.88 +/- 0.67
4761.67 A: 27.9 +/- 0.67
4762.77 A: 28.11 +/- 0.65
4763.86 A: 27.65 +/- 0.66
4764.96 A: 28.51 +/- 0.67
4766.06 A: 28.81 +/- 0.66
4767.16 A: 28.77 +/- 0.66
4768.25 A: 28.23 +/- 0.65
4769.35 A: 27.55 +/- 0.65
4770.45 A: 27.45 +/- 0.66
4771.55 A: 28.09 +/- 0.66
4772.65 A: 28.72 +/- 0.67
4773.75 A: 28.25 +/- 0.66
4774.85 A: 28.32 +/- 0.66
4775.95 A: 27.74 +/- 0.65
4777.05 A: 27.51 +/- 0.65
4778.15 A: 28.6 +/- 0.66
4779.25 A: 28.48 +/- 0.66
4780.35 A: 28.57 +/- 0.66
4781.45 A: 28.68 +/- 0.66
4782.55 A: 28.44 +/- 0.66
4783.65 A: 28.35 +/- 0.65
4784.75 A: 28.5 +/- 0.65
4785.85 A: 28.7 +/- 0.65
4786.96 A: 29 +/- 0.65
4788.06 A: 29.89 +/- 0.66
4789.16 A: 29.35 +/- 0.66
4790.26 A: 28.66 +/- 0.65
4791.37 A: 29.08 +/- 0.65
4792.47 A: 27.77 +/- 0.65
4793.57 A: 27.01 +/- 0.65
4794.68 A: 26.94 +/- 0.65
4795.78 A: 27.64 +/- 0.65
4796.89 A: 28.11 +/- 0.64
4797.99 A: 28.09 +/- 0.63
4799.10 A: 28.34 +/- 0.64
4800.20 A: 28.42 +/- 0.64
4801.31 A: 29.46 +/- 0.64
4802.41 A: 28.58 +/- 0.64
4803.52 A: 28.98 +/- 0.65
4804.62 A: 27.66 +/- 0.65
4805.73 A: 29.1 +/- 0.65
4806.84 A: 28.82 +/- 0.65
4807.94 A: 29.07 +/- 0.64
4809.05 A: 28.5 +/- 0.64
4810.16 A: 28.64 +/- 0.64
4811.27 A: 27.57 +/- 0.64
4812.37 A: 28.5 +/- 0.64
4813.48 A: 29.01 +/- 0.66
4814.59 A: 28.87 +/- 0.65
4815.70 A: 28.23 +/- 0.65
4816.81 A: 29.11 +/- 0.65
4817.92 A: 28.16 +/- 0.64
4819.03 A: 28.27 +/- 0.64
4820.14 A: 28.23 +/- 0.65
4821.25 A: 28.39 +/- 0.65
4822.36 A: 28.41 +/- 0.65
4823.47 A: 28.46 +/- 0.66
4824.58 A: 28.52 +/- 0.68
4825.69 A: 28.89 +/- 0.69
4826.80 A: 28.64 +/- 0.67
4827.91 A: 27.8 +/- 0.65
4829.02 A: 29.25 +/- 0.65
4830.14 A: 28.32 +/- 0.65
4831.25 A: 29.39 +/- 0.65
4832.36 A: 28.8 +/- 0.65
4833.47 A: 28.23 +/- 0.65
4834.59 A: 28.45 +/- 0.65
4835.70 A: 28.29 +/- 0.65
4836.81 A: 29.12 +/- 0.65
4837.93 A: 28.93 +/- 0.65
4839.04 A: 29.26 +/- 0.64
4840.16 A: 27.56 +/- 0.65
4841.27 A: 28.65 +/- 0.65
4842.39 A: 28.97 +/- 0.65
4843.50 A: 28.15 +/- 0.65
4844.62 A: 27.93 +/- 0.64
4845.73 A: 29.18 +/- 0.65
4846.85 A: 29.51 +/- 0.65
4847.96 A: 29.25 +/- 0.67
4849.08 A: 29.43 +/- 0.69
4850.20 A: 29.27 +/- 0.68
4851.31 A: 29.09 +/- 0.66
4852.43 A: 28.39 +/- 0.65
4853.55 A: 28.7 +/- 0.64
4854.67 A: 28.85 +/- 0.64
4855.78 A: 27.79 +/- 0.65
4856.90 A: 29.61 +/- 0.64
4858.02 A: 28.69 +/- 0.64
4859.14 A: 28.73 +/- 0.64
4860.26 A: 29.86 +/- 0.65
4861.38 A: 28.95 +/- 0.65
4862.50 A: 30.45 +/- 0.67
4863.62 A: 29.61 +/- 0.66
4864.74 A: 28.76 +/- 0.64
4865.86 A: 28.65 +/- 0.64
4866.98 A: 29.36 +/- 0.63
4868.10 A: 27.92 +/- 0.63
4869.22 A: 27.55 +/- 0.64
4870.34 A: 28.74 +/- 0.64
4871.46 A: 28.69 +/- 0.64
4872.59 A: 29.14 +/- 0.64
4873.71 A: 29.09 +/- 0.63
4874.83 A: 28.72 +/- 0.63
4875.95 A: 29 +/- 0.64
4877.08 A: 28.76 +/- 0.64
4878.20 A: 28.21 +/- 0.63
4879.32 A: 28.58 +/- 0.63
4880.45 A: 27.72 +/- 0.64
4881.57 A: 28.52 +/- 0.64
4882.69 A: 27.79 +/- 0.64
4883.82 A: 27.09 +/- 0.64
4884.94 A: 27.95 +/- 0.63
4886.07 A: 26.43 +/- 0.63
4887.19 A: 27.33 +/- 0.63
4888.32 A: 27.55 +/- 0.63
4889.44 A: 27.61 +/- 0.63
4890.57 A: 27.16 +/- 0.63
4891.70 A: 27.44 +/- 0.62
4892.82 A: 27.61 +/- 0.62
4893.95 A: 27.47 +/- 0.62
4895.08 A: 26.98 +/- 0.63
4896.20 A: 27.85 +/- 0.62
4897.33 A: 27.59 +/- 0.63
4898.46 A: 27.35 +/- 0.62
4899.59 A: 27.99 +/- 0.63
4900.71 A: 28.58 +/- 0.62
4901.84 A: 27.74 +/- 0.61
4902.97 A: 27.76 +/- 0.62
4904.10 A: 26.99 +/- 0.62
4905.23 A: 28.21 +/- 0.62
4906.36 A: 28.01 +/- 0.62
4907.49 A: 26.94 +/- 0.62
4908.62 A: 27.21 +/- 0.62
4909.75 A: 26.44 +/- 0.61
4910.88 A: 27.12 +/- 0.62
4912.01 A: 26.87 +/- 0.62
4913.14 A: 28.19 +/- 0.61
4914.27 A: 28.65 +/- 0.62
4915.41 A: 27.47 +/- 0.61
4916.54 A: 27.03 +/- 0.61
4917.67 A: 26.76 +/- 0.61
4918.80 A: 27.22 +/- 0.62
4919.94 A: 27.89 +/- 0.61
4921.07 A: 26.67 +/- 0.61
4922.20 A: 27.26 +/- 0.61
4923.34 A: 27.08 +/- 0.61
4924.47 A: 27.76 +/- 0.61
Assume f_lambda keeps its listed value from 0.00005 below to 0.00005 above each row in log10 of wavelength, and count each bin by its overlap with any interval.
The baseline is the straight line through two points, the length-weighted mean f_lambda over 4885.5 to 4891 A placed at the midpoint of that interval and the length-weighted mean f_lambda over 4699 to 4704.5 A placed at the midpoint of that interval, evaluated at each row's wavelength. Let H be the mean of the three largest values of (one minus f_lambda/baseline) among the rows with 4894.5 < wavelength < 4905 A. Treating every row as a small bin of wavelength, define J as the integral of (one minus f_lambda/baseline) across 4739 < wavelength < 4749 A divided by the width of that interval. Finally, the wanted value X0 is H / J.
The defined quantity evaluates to -0.1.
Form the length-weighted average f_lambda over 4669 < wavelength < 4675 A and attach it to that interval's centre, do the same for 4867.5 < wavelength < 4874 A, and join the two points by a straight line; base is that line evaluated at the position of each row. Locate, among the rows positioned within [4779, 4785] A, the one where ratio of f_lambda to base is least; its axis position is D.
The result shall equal 4783.65 A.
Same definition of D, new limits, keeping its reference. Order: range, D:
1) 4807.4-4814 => 4811.27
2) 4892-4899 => 4895.08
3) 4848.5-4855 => 4852.43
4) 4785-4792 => 4790.26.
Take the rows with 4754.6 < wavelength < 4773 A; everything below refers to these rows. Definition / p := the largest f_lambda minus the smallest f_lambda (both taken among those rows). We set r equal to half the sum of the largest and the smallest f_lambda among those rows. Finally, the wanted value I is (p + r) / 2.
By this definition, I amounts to 15.4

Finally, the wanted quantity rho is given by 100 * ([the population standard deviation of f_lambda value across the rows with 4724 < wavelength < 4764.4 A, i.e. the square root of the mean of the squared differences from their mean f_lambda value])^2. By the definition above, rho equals 33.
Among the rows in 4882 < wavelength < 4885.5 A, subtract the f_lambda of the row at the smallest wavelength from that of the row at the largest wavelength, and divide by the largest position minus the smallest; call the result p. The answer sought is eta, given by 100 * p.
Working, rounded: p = 0.07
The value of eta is 7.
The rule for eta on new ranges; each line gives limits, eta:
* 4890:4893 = 20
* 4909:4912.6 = 19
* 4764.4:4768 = 12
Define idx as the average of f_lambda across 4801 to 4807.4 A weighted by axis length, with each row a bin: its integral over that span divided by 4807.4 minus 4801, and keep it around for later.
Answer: 28.8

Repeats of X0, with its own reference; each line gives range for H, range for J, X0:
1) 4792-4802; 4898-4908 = -1.5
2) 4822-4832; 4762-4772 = -0.6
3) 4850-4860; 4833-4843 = 0.8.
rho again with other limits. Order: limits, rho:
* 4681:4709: 41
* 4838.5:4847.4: 43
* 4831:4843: 26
